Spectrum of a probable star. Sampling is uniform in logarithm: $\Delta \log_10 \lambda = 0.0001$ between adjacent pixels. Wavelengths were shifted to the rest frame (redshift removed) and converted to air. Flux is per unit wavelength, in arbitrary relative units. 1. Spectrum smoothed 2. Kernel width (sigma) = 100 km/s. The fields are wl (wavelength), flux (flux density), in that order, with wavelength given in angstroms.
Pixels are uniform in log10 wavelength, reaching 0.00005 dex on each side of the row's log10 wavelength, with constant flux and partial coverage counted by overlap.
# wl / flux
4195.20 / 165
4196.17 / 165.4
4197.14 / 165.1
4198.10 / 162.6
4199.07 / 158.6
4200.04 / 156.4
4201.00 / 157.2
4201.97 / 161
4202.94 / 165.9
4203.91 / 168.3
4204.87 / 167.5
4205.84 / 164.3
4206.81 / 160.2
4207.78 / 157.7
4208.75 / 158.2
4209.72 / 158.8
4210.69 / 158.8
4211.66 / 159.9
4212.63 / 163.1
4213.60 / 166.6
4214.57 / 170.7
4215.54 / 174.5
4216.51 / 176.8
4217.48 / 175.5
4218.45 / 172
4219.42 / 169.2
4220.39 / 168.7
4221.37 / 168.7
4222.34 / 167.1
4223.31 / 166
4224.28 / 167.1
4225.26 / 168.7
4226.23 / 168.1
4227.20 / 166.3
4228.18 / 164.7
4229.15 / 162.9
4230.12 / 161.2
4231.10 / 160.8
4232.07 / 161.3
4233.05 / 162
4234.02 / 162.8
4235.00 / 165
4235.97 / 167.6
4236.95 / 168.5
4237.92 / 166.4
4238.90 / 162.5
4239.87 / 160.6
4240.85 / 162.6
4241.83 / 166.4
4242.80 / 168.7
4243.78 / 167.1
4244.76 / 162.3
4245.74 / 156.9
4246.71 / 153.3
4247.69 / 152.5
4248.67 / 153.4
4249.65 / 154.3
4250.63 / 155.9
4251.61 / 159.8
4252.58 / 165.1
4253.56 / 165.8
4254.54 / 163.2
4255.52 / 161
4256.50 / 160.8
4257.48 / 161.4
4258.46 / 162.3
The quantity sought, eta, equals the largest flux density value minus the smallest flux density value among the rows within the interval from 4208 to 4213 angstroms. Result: 4.9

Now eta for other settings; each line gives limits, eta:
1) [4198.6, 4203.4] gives 9.5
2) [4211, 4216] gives 14.6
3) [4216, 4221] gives 8.1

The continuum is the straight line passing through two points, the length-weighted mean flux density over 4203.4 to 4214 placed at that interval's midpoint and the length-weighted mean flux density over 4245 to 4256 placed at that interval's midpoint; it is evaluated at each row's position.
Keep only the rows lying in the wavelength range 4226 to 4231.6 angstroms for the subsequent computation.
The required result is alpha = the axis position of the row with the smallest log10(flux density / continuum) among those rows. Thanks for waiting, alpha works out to 4231.10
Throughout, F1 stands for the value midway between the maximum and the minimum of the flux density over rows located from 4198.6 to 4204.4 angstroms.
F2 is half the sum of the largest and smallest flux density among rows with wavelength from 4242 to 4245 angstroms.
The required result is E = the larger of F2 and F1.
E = 165.5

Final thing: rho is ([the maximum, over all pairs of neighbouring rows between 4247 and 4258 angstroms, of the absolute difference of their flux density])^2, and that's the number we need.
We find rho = 28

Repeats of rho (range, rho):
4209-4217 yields 17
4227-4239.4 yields 15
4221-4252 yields 29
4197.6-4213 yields 24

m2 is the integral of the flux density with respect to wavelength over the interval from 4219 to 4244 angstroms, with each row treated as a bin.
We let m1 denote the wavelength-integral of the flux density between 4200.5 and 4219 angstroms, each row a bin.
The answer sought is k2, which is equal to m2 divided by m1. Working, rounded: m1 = 3056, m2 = 4135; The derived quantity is 1.4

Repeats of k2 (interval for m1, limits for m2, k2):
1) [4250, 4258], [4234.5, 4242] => 1.0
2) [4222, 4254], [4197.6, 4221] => 0.7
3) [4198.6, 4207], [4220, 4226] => 0.7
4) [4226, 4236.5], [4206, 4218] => 1.2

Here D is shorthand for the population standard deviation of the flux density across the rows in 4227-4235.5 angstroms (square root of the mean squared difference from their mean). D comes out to 1.8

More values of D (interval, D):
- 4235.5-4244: 2.8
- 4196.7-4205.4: 4.2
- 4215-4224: 3.7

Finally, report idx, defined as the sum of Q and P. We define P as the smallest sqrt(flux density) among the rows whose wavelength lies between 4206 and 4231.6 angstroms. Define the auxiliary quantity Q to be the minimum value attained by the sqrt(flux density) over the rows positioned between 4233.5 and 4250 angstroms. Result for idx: 24.9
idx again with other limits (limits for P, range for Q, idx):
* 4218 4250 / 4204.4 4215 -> 24.9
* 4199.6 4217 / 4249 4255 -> 24.9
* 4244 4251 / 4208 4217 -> 24.9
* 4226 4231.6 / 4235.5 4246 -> 25.2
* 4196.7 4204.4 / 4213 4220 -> 25.4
